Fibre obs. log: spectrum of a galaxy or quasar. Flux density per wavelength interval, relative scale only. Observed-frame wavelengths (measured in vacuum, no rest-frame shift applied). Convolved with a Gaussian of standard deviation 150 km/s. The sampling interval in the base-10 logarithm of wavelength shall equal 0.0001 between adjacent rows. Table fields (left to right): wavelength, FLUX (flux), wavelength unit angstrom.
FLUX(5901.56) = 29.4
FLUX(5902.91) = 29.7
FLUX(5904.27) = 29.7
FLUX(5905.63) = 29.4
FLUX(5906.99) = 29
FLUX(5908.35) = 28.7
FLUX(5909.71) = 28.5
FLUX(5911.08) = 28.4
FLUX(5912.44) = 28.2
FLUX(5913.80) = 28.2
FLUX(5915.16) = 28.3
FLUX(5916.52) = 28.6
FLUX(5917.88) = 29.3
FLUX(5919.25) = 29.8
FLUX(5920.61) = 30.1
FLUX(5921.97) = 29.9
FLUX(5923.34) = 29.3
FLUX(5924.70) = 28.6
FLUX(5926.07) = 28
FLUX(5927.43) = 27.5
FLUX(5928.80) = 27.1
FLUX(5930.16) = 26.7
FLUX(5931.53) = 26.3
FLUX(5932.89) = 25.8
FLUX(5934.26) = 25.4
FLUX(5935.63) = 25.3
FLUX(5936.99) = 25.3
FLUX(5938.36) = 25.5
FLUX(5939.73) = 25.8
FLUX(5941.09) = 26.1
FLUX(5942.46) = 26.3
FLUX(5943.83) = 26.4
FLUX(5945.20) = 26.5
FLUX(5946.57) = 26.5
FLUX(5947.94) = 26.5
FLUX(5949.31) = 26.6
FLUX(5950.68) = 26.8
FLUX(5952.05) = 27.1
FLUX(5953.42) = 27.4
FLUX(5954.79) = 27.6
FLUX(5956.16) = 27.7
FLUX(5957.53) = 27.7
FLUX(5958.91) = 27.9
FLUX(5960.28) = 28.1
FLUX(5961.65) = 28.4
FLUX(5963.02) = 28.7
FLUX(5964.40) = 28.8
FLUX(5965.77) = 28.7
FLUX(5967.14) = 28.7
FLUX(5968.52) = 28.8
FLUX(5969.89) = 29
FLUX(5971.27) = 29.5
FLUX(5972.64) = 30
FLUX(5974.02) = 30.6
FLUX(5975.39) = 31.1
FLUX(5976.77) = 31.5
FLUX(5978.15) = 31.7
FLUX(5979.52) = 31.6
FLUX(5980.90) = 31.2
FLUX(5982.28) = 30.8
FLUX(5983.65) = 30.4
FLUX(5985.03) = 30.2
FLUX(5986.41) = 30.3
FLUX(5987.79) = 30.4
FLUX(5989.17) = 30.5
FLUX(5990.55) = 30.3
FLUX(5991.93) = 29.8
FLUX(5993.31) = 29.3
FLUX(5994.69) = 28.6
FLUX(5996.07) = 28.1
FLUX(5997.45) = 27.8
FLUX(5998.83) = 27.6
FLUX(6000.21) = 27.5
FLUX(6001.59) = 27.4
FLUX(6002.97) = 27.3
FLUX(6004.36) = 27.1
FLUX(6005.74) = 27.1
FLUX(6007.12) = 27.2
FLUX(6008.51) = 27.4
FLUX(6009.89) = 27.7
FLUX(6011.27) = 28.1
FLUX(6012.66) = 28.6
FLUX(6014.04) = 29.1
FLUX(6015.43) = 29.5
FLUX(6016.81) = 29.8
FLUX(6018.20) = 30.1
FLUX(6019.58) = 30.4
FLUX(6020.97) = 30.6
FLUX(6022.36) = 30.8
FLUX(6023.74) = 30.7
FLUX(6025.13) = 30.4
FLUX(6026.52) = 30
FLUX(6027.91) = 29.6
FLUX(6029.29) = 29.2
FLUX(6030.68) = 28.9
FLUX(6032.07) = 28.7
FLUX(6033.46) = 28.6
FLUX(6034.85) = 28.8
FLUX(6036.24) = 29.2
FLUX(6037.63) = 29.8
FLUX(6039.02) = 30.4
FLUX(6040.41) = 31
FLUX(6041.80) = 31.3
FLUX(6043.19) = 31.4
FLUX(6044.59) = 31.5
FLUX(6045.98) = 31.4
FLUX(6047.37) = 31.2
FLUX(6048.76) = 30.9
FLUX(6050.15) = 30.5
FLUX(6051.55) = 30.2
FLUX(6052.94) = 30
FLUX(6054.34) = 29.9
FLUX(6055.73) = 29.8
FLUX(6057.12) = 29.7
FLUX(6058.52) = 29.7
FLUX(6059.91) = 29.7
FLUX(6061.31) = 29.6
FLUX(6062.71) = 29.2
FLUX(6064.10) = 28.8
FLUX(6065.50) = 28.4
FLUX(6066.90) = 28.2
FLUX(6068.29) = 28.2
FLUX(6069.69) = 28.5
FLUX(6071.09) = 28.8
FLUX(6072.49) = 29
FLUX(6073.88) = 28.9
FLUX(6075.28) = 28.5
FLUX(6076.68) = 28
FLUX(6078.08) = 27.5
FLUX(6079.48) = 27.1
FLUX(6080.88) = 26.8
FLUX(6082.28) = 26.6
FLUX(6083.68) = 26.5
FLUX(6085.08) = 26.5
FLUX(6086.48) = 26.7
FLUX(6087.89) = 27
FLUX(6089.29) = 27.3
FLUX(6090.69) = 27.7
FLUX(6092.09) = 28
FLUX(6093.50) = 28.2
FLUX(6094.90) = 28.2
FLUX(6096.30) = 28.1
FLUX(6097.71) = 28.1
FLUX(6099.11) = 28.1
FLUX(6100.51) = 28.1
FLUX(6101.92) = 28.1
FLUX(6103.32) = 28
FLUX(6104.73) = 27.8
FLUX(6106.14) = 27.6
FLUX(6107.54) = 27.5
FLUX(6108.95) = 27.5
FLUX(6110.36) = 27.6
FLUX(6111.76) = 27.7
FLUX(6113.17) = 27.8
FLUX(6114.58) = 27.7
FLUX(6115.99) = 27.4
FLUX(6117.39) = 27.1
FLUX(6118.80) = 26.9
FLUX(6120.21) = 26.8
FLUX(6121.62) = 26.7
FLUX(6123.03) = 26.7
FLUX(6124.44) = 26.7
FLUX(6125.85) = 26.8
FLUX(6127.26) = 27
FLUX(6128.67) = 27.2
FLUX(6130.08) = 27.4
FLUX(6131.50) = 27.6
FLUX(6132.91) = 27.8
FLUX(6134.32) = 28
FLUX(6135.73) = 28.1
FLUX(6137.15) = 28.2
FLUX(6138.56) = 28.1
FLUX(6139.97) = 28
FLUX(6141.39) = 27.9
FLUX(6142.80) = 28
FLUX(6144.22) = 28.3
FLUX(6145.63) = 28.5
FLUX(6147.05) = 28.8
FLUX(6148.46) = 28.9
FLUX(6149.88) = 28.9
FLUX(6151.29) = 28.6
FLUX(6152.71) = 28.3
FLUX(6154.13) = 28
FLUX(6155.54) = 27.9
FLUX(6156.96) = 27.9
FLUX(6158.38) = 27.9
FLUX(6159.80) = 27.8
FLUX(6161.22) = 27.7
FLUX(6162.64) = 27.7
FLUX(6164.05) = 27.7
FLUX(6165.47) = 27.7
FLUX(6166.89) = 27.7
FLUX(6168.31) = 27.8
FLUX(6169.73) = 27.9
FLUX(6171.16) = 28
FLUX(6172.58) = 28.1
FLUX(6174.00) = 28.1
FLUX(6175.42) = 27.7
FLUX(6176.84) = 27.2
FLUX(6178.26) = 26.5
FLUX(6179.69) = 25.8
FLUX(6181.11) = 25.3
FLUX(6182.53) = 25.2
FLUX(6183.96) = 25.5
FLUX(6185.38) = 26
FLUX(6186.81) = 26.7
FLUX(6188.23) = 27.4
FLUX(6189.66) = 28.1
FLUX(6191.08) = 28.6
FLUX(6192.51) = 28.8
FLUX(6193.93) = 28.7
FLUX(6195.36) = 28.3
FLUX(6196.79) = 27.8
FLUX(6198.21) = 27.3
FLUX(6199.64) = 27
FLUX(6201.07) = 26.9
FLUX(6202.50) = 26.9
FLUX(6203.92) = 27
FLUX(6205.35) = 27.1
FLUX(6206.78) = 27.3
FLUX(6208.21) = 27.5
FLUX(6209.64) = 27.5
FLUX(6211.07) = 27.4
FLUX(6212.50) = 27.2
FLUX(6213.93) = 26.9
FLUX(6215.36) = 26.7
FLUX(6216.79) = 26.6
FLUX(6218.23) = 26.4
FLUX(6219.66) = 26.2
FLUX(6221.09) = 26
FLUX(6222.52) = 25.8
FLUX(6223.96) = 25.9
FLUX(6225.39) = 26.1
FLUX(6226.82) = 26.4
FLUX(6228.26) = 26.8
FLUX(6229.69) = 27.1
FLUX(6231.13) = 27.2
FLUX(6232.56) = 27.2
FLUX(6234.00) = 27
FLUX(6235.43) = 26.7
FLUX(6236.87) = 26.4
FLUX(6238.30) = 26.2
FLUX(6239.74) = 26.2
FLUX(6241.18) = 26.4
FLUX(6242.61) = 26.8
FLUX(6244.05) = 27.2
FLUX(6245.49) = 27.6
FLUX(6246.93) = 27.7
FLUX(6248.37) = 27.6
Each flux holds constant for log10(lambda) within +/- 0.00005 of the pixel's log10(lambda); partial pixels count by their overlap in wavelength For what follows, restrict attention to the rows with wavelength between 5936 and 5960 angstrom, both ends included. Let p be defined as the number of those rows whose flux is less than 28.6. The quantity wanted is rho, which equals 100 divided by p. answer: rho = 5.9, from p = 17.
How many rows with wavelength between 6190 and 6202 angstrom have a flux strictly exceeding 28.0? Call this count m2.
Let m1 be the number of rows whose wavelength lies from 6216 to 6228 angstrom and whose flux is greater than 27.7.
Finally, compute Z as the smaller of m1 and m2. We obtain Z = 0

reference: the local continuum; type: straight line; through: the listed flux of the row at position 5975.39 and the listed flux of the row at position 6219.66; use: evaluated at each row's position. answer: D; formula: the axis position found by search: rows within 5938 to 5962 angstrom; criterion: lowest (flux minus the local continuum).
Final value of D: 5938.36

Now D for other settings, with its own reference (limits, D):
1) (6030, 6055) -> 6033.46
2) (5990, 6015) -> 6004.36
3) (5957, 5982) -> 5957.53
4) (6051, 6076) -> 6066.90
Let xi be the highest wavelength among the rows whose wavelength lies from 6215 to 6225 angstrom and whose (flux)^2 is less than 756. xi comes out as 6223.96 angstrom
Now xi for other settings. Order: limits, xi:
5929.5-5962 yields 5953.42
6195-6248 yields 6244.05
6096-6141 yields 6130.08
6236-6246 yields 6244.05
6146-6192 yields 6188.23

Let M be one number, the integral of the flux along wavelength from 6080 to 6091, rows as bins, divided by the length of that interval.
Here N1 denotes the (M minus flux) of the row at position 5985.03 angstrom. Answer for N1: -3.3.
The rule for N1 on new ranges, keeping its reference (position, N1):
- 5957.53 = -0.8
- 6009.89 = -0.8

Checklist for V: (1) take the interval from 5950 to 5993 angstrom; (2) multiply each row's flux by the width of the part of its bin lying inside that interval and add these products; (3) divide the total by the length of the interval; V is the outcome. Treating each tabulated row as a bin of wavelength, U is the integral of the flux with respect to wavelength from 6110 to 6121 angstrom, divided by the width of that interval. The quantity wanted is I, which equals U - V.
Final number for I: -2.0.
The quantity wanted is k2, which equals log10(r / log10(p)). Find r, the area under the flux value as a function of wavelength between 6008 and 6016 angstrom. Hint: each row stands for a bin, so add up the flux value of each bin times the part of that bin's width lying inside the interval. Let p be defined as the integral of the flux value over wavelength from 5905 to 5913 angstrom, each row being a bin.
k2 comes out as 1.984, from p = 229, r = 227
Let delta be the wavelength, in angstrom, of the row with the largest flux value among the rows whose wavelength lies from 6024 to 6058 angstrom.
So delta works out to 6044.59 angstrom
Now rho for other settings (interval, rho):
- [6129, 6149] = 8.3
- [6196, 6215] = 7.7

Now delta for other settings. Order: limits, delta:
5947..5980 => 5978.15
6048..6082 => 6048.76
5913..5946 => 5920.61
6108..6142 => 6137.15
